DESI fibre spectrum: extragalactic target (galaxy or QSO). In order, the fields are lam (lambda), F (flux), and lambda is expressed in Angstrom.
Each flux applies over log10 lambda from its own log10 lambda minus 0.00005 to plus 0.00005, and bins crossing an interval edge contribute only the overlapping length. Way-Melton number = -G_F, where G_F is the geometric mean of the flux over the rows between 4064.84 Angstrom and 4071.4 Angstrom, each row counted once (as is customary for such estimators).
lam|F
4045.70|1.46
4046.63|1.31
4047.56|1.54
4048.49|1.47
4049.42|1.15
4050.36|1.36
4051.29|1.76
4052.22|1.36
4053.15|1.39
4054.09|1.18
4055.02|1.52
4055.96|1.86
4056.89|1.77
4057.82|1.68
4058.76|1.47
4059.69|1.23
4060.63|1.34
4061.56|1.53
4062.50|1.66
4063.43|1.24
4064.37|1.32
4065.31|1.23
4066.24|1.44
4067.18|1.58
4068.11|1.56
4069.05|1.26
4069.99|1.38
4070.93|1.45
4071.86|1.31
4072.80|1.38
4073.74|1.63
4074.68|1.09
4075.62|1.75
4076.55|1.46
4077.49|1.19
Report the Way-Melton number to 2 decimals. -1.41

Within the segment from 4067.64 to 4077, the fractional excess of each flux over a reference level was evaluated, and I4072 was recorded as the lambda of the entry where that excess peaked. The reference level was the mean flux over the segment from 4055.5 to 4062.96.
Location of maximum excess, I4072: 4075.62 Angstrom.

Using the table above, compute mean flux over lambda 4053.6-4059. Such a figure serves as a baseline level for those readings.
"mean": 1.58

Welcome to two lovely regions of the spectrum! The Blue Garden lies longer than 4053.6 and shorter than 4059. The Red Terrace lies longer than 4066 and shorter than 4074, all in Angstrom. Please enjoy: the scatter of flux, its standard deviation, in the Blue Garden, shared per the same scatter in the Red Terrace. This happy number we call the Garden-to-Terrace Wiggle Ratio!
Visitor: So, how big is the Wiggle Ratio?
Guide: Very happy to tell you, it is 1.9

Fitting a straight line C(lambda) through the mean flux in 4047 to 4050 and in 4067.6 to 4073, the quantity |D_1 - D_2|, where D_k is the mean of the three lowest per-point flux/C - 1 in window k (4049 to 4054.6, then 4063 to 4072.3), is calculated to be 0.01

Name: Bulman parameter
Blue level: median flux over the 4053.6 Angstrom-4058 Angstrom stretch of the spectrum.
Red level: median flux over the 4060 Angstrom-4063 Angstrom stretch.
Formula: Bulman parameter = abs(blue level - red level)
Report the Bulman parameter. 0.15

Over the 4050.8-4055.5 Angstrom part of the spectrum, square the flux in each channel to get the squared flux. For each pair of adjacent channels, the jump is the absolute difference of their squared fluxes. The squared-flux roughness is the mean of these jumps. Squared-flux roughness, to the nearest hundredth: 0.70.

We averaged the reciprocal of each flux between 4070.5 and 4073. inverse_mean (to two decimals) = 0.73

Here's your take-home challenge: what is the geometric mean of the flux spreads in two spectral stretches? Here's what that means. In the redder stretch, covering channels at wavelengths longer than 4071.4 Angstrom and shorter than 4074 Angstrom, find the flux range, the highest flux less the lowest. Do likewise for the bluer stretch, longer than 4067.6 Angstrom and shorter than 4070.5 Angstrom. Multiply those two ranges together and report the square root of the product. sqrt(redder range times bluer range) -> 0.31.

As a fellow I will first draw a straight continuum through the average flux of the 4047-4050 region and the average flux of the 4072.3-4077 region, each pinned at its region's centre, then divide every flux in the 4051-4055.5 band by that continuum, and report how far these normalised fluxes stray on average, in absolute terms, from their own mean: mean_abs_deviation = 0.11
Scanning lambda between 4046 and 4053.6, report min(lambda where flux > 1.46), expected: 4047.56 Angstrom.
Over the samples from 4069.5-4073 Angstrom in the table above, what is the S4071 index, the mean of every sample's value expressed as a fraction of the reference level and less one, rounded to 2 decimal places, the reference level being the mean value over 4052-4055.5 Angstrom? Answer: 0.01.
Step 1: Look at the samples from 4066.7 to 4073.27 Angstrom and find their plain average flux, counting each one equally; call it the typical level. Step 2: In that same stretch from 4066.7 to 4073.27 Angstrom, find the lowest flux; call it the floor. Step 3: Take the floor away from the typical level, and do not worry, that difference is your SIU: 0.16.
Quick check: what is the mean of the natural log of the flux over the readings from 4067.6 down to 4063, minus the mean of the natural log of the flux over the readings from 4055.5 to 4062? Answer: -0.13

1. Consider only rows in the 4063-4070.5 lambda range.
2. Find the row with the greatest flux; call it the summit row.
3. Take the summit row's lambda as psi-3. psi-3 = 4067.18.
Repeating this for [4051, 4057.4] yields 4055.96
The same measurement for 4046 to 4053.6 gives 4051.29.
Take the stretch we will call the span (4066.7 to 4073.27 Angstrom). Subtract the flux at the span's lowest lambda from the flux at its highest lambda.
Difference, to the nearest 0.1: -0.2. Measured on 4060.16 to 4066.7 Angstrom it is 0.1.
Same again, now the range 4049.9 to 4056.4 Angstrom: 0.5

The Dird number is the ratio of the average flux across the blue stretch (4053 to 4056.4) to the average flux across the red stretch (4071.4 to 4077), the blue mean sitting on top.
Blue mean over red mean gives 1.04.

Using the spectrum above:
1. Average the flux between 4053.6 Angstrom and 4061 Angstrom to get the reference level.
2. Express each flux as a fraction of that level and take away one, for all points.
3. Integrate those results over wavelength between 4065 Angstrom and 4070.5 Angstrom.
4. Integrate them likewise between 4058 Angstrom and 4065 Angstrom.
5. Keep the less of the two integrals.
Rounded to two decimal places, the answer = -0.47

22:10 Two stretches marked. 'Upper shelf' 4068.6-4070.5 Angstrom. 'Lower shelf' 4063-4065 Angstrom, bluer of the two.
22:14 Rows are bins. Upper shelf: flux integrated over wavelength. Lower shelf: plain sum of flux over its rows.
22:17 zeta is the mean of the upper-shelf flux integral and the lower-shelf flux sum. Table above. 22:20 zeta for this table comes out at 2.5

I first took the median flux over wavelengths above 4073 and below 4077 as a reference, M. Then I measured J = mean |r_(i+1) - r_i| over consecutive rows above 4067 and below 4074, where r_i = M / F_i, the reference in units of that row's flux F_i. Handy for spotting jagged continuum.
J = 0.11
